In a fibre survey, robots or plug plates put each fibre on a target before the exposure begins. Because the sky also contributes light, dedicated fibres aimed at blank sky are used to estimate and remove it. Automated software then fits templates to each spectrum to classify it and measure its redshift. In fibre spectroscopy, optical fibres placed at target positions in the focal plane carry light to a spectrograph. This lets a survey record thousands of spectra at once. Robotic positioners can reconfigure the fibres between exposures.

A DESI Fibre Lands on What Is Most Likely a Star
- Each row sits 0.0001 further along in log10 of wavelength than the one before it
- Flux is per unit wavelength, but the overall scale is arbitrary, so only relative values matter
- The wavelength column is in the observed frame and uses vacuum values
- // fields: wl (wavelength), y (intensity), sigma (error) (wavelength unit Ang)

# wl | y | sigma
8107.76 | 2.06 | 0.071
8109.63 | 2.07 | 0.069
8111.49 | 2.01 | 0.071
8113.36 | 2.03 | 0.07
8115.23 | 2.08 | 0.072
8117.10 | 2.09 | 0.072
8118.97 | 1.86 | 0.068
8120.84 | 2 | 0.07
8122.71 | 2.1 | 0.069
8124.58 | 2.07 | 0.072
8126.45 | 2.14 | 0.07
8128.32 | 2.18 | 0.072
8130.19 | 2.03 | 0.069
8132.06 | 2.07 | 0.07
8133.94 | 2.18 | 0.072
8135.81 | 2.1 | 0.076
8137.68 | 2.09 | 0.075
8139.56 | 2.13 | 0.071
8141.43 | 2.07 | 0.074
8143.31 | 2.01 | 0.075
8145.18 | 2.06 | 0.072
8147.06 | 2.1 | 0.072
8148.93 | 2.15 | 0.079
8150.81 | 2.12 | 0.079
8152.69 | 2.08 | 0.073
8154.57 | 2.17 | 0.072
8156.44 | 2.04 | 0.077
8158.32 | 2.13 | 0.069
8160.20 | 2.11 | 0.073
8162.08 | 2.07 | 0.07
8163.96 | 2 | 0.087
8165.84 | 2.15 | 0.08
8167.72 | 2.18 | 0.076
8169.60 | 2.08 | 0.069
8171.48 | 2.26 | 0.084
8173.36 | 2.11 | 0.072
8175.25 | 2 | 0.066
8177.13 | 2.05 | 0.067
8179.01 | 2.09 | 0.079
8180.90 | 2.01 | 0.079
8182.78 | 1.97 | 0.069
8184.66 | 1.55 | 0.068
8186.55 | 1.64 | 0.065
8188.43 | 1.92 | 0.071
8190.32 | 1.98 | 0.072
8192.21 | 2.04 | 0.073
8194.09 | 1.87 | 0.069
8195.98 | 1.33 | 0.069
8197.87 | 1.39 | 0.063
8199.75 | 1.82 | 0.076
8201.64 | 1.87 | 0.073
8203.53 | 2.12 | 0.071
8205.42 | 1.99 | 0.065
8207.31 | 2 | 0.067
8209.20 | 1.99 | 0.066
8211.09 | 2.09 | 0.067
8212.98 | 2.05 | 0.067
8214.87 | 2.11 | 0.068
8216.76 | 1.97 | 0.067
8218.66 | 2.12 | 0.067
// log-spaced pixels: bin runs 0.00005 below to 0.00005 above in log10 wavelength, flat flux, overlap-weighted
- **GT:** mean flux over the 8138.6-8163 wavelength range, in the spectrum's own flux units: 2.10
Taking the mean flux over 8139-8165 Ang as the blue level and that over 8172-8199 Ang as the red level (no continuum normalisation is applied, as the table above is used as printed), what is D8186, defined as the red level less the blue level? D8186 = -0.23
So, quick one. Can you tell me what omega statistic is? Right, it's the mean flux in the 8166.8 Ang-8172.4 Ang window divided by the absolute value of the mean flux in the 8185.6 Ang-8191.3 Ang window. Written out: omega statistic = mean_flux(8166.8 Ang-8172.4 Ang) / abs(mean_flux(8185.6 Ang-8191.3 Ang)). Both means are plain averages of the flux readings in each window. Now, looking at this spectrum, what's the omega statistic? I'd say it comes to 1.18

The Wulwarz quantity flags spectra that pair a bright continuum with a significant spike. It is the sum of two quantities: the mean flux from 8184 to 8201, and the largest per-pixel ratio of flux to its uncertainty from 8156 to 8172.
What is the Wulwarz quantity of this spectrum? 32.6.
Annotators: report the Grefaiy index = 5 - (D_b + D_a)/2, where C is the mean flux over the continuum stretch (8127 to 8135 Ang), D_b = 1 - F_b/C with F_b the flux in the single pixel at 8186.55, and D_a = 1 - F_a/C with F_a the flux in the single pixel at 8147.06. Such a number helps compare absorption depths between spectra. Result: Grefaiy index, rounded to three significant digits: 4.88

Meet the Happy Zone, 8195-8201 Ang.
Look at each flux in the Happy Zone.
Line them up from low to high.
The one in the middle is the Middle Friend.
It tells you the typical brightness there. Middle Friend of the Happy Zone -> 1.39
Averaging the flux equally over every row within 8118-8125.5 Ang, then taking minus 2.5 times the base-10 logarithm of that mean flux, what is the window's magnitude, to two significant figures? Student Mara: -0.76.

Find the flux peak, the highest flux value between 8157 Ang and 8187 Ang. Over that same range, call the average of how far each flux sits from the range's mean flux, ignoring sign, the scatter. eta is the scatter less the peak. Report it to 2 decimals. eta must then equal -2.14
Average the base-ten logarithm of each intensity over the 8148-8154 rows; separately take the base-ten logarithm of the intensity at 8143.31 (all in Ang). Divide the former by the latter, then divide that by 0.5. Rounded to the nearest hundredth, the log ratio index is 2.15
